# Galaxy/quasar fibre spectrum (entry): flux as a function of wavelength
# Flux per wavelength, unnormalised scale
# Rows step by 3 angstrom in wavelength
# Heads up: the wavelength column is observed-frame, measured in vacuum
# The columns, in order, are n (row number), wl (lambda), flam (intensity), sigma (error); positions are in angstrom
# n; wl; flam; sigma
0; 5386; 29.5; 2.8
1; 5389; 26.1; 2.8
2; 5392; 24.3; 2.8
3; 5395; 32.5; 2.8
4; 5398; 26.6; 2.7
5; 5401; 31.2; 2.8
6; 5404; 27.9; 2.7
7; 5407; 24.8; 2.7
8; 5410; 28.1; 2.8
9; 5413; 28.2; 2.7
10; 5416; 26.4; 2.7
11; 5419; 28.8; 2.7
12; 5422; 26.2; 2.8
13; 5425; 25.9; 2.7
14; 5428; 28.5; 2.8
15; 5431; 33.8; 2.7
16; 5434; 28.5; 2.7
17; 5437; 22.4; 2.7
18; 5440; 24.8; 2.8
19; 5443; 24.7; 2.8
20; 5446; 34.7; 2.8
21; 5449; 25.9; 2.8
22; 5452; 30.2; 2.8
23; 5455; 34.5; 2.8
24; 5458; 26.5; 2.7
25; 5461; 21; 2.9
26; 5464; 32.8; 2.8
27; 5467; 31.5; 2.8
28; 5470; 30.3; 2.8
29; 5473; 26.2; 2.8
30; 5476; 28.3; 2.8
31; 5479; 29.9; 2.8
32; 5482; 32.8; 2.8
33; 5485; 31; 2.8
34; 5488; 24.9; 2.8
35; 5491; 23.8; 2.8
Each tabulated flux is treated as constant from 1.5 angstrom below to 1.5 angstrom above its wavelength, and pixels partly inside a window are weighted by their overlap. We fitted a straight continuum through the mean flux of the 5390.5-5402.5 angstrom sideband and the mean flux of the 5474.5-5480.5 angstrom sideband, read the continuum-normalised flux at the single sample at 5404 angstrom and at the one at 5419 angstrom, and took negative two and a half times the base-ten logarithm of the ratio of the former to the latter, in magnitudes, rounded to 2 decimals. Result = 0.03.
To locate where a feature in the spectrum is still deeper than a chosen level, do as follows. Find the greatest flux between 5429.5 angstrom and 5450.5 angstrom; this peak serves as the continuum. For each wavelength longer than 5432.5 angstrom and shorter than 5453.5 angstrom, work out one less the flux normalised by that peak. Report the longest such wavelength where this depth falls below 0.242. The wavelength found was 5452 angstrom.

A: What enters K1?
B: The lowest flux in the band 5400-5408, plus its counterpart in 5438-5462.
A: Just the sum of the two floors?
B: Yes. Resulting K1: 46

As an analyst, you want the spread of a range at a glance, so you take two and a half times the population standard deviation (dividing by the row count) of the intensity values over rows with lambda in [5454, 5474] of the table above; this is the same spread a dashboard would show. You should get 10.8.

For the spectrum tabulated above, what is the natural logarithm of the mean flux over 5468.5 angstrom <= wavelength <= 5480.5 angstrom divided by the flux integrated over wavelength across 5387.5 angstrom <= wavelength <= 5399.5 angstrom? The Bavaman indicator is -2.44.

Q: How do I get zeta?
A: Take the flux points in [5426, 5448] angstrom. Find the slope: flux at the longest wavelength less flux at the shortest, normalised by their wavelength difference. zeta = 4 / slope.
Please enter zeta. 12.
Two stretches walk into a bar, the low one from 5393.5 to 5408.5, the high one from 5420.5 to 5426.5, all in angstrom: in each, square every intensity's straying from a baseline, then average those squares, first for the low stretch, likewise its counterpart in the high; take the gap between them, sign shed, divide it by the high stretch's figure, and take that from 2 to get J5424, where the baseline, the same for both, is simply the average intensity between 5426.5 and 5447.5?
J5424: 1.20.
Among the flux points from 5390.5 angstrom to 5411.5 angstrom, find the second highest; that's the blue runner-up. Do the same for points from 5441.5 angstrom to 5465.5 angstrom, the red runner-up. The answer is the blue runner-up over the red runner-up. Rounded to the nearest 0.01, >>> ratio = 0.90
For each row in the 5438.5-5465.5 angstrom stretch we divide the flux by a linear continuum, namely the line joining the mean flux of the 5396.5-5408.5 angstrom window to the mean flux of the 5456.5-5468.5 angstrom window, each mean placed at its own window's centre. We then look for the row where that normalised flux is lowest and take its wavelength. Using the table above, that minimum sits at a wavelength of 5461 angstrom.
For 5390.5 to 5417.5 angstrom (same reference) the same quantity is 5392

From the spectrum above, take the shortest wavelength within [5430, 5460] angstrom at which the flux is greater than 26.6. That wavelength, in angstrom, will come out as 5431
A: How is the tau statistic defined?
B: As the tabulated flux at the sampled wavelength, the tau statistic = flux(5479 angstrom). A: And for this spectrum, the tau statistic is 29.9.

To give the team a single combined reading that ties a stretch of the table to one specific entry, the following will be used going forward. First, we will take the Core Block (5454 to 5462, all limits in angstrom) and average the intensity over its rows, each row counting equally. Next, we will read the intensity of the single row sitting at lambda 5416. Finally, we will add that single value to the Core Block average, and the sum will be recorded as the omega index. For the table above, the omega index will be 53.7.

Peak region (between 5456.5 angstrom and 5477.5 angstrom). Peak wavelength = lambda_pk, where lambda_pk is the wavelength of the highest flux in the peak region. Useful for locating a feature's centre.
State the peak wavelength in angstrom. 5464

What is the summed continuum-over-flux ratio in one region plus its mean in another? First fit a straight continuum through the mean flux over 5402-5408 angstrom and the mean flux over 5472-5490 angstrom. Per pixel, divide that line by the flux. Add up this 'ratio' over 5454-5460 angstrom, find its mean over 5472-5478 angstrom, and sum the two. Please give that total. 2.92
